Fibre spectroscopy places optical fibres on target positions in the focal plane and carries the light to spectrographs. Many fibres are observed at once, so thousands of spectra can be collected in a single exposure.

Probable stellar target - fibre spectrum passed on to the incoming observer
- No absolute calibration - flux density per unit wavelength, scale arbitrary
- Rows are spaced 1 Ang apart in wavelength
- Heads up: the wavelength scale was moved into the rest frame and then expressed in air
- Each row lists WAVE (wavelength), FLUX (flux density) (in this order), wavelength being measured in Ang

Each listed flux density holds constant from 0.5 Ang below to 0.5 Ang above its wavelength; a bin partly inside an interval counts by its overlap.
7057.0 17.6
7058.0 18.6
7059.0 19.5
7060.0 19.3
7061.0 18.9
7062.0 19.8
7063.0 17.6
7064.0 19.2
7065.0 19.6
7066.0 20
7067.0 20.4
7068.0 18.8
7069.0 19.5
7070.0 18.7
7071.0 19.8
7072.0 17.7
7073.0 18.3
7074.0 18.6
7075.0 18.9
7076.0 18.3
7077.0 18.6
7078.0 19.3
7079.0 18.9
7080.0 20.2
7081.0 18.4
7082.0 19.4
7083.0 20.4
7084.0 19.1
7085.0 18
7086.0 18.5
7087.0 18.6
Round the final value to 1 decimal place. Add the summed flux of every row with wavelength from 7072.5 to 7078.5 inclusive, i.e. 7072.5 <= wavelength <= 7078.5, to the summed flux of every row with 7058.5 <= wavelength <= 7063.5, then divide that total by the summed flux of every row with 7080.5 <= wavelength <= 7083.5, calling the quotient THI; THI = 3.6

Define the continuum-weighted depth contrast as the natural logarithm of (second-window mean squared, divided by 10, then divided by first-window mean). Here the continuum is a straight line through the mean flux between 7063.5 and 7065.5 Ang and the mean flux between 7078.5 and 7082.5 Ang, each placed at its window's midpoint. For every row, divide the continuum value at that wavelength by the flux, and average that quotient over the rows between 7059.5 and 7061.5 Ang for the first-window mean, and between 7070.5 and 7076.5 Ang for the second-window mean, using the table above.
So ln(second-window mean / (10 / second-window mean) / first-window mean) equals -2.24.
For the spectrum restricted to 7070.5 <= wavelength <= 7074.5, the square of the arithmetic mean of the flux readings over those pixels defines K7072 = 346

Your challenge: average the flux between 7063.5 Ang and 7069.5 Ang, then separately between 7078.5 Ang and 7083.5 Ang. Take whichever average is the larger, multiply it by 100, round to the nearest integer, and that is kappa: 1958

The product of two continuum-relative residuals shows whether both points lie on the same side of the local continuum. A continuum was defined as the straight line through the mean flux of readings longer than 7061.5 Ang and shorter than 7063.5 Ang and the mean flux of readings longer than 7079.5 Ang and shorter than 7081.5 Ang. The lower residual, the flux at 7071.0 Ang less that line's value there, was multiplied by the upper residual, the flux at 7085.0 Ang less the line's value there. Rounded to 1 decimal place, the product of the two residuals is -1.2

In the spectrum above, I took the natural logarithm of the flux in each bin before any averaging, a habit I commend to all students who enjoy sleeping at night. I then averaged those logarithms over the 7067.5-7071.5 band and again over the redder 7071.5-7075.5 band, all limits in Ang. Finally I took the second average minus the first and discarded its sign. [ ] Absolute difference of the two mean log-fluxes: 0.044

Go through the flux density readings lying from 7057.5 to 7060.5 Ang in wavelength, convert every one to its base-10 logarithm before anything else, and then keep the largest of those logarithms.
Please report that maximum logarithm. 1.29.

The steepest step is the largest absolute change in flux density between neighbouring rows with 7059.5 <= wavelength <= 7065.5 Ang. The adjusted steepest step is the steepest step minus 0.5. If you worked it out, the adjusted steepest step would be 1.70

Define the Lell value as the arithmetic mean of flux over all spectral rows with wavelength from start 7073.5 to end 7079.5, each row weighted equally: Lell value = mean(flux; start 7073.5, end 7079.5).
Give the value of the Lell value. 18.8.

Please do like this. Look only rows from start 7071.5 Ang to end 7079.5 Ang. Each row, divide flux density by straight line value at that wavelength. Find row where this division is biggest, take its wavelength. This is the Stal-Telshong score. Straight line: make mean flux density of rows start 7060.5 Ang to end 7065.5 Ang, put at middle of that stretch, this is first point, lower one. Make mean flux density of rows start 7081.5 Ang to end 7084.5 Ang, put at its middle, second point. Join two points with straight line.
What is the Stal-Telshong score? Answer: 7078.0 Ang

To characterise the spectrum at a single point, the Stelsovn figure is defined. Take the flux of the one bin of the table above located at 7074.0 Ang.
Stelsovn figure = 18.6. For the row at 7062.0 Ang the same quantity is 19.8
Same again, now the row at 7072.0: 17.7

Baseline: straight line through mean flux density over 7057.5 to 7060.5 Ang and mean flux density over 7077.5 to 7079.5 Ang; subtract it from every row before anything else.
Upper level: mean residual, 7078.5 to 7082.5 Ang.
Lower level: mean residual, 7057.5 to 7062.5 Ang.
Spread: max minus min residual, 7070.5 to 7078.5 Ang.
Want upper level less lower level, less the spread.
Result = -2.1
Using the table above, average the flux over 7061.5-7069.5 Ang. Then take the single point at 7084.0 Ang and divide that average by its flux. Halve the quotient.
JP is 0.507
